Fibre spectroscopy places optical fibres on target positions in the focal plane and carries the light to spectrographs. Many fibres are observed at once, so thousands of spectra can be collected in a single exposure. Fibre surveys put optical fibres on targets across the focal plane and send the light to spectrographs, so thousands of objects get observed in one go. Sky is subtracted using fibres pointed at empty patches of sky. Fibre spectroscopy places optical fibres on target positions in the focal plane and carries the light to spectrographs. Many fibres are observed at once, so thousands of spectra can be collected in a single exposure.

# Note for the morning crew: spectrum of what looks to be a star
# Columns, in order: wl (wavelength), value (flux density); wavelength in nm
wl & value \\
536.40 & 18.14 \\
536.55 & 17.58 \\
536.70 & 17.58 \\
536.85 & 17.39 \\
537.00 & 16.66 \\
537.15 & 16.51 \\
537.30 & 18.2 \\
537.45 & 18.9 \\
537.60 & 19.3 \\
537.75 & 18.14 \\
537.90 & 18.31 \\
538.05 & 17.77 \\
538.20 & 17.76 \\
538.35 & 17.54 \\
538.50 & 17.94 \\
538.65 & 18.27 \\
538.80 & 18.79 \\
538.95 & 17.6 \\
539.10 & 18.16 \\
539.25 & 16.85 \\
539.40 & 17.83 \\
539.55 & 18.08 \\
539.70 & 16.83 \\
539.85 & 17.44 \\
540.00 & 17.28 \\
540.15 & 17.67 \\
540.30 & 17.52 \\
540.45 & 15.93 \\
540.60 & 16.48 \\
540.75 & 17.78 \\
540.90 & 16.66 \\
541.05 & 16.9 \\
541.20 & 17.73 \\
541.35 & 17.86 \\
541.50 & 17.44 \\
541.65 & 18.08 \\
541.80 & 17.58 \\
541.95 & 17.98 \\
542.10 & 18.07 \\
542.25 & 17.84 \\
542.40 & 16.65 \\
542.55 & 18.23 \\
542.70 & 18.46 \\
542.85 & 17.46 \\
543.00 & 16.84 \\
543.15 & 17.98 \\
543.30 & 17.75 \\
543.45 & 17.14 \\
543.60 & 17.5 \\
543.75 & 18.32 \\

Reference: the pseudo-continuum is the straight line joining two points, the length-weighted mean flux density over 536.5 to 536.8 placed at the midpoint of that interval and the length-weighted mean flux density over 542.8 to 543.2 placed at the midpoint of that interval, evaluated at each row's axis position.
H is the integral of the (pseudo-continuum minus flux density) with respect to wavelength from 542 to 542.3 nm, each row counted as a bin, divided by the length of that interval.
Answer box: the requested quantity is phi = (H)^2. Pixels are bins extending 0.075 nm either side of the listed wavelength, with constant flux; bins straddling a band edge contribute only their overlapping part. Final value 0.31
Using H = -0.55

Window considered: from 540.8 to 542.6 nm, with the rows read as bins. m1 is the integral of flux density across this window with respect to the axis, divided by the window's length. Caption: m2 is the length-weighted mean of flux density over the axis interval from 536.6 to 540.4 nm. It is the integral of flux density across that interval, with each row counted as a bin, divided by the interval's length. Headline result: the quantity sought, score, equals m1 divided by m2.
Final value 0.99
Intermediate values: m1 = 17.58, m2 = 17.8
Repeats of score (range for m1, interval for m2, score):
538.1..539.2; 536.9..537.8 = 1.00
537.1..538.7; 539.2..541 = 1.05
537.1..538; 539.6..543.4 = 1.05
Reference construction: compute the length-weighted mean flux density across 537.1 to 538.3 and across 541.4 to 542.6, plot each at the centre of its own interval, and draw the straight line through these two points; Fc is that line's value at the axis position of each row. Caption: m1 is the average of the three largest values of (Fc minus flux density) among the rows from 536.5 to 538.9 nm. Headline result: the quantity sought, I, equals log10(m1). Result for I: 0.13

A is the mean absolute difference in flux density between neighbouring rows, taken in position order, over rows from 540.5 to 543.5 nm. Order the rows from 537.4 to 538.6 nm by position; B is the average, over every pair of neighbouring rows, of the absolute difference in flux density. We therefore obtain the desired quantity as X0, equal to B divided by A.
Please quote 0.6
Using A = 0.66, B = 0.41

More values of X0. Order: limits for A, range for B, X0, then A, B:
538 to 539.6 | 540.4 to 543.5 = 1.1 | 0.58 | 0.65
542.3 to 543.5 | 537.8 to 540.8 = 0.8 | 0.77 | 0.65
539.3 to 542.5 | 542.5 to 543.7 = 1.0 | 0.60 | 0.60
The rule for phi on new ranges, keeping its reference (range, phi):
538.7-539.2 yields 0.38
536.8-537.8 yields 0.11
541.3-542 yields 0.12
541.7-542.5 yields 0.06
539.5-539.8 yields 0.01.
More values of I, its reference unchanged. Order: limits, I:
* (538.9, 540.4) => -0.02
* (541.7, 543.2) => -0.17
